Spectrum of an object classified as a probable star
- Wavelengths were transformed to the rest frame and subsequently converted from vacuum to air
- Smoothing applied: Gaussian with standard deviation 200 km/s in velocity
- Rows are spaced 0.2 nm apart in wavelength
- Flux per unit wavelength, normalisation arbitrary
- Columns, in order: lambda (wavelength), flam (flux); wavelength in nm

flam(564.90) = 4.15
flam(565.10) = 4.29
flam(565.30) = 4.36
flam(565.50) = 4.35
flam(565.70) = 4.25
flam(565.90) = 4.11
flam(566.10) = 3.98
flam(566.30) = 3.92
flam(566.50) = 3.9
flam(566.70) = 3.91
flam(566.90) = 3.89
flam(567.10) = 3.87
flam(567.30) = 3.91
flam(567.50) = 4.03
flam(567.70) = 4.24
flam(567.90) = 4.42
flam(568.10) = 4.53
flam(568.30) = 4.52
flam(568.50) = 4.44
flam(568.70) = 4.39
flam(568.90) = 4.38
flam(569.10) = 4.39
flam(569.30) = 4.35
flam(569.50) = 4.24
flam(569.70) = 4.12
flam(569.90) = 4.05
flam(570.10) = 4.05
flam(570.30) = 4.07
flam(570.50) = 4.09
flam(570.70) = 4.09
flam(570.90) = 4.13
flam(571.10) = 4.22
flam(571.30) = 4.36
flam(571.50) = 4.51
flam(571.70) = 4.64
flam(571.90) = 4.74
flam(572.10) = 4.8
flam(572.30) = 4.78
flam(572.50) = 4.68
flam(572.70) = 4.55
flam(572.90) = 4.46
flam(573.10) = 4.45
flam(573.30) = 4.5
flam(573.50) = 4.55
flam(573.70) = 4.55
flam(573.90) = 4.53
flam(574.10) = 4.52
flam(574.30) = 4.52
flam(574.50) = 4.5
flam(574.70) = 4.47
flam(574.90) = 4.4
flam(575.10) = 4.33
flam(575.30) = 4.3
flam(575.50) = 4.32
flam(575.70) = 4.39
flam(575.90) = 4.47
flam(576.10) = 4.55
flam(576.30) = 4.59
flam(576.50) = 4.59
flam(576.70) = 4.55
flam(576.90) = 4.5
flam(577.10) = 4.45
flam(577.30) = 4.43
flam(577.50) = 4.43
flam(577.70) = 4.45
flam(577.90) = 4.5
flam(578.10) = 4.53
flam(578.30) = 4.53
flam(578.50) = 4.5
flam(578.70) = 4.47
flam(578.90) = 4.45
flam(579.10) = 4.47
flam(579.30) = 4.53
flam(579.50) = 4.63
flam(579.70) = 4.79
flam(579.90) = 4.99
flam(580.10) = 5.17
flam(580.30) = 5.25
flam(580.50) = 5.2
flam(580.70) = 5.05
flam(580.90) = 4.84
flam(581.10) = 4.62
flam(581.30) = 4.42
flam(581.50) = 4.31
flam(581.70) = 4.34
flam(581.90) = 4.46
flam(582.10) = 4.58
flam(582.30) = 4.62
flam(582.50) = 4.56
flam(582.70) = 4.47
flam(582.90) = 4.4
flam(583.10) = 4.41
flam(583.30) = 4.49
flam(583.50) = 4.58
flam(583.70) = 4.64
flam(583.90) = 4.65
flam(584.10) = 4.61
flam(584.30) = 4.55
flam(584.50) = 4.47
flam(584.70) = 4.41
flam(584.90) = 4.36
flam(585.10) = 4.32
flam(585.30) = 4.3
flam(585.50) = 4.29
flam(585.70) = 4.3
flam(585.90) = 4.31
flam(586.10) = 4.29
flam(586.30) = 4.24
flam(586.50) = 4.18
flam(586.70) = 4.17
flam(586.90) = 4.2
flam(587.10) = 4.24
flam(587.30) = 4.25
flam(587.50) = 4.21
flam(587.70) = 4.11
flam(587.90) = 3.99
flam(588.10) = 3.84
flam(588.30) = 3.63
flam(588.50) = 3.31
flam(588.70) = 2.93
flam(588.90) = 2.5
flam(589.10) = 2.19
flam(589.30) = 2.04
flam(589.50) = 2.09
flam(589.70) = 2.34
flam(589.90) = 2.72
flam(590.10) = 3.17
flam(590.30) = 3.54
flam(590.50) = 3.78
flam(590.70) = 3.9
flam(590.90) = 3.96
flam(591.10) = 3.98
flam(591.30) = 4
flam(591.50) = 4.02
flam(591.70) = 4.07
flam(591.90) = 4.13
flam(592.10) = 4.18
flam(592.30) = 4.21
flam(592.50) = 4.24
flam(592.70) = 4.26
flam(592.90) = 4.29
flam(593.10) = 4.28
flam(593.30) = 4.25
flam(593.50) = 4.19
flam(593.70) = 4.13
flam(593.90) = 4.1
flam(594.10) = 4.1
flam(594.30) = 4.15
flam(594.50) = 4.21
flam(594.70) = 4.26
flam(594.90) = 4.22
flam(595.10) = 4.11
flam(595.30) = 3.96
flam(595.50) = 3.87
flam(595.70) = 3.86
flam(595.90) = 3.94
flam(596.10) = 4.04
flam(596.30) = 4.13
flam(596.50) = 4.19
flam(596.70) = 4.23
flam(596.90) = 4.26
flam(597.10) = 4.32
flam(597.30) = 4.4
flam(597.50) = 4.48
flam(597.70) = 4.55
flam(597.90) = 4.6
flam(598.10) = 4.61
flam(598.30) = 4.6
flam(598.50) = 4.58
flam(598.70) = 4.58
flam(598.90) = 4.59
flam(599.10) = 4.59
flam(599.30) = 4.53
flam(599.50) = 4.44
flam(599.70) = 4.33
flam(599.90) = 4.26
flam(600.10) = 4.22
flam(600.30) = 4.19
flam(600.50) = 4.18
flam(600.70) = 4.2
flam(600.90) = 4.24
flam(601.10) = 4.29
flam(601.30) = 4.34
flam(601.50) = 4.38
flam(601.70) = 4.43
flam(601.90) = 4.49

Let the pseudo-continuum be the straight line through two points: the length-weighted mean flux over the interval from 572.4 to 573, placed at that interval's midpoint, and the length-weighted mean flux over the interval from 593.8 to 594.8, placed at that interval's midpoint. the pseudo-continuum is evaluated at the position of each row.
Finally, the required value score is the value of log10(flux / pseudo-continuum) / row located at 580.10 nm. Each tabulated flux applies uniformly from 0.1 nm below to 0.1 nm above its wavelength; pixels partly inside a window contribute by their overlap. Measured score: 0.07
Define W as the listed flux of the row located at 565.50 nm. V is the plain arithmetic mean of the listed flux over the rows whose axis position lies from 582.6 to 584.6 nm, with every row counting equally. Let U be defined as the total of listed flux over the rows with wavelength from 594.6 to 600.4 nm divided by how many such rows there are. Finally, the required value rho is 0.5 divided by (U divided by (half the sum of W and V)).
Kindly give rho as 0.515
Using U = 4.31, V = 4.53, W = 4.35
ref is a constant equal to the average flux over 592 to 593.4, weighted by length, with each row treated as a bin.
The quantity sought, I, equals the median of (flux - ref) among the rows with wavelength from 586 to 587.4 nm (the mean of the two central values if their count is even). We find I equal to 0.00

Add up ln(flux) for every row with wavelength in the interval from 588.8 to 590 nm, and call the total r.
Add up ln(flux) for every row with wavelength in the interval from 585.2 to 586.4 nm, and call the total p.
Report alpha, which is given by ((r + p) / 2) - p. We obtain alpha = -1.9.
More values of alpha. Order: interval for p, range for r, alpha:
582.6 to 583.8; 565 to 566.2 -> -0.2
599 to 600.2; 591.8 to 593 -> -0.1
